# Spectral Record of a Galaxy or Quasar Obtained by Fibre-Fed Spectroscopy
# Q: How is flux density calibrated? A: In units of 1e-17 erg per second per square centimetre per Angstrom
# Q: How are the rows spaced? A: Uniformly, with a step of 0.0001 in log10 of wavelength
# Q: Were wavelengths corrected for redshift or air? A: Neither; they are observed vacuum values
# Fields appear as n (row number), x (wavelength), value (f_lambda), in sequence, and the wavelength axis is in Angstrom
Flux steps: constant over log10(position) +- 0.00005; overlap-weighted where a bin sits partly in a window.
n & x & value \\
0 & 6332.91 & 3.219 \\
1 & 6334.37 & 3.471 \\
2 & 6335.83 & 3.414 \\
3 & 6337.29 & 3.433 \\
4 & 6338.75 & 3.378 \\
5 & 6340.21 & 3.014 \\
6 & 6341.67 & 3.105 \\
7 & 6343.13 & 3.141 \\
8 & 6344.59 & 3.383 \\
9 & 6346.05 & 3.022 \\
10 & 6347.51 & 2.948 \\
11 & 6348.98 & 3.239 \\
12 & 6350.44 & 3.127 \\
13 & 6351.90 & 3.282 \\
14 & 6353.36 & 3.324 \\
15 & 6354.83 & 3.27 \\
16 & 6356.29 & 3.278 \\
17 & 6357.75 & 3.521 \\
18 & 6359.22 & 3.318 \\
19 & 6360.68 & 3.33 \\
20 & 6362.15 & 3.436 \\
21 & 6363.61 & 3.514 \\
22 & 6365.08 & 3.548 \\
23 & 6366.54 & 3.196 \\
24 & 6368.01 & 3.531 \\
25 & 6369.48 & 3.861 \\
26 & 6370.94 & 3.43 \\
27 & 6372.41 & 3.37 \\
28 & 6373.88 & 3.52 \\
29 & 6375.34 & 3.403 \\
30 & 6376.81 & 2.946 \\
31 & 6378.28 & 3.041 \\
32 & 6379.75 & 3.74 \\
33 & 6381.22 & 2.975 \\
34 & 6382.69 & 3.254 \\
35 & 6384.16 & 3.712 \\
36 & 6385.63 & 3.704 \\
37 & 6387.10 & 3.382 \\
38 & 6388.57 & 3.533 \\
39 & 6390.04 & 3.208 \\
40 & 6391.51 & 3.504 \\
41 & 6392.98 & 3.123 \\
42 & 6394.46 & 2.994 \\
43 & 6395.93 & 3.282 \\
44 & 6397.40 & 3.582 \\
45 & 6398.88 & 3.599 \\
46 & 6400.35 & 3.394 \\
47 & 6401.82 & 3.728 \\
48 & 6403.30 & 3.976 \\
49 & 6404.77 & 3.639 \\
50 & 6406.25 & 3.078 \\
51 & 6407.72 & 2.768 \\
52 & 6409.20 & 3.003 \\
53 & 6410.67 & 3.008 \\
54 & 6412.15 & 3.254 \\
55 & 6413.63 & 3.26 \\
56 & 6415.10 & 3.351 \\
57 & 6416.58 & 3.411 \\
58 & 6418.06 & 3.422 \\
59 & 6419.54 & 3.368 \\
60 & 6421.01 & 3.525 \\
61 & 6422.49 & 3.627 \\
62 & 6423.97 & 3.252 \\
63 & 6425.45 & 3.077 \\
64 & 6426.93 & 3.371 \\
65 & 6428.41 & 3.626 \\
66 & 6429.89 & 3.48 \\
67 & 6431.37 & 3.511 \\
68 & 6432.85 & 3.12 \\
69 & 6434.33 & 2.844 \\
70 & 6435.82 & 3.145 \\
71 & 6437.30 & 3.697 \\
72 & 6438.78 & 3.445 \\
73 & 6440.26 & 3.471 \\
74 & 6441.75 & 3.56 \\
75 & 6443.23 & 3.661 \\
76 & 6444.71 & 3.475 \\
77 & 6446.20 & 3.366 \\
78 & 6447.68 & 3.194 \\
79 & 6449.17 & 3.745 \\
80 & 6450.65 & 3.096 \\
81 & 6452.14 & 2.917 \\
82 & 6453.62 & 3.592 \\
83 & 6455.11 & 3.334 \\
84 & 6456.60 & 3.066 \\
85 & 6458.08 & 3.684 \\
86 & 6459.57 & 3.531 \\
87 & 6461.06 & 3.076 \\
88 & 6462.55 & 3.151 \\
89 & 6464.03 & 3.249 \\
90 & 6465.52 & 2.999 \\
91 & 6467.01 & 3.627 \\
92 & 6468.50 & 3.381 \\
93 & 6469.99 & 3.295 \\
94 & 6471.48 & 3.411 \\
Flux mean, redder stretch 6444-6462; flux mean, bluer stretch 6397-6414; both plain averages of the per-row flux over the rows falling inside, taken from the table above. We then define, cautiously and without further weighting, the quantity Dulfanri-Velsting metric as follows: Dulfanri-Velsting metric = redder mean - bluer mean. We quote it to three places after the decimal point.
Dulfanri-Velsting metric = -0.018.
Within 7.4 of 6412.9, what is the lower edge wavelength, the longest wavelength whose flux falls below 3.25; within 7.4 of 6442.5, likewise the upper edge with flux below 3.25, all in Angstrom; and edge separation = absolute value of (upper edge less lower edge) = 37.0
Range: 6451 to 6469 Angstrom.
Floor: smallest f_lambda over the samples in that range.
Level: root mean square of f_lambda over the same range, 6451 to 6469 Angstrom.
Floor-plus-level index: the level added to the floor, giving 6.23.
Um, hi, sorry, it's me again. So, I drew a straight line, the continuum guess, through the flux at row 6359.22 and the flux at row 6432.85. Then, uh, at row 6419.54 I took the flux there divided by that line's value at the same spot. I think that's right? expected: 1.07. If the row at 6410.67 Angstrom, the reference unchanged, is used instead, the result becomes 0.95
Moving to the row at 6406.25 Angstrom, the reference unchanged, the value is 0.96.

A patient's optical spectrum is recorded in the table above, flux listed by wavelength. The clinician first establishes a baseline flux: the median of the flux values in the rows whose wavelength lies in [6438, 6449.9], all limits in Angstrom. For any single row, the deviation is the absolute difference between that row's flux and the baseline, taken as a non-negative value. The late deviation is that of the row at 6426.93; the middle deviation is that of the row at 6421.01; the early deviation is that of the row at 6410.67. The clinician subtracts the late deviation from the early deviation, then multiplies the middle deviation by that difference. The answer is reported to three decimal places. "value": 0.019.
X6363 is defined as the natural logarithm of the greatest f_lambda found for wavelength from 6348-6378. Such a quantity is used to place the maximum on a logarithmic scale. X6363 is 1.35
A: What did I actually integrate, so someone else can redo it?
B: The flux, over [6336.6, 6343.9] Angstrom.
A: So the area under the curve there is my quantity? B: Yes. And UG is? 23.46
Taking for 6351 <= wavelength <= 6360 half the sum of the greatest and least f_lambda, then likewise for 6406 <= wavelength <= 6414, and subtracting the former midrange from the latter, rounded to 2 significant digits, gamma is -0.38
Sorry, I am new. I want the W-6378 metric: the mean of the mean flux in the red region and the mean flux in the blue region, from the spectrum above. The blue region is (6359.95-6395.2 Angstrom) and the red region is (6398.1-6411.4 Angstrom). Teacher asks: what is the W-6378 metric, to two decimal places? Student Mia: 3.37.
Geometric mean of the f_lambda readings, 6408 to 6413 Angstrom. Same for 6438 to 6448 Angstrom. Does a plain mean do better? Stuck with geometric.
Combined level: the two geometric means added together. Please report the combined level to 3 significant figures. 6.54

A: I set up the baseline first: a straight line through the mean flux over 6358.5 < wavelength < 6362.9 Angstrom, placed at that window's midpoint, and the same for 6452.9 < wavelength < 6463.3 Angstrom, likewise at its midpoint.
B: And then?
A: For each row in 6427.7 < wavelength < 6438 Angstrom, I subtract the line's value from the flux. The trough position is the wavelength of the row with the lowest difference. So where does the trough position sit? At 6434.33 Angstrom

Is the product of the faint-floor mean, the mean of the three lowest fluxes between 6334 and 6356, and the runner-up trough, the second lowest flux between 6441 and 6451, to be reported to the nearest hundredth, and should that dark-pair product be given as 9.56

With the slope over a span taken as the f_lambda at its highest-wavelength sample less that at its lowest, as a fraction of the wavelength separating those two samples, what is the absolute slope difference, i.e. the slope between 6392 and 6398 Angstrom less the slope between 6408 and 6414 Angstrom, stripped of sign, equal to 0.046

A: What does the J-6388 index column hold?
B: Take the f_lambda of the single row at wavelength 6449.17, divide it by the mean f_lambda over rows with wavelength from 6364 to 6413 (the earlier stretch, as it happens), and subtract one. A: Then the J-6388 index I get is 0.11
